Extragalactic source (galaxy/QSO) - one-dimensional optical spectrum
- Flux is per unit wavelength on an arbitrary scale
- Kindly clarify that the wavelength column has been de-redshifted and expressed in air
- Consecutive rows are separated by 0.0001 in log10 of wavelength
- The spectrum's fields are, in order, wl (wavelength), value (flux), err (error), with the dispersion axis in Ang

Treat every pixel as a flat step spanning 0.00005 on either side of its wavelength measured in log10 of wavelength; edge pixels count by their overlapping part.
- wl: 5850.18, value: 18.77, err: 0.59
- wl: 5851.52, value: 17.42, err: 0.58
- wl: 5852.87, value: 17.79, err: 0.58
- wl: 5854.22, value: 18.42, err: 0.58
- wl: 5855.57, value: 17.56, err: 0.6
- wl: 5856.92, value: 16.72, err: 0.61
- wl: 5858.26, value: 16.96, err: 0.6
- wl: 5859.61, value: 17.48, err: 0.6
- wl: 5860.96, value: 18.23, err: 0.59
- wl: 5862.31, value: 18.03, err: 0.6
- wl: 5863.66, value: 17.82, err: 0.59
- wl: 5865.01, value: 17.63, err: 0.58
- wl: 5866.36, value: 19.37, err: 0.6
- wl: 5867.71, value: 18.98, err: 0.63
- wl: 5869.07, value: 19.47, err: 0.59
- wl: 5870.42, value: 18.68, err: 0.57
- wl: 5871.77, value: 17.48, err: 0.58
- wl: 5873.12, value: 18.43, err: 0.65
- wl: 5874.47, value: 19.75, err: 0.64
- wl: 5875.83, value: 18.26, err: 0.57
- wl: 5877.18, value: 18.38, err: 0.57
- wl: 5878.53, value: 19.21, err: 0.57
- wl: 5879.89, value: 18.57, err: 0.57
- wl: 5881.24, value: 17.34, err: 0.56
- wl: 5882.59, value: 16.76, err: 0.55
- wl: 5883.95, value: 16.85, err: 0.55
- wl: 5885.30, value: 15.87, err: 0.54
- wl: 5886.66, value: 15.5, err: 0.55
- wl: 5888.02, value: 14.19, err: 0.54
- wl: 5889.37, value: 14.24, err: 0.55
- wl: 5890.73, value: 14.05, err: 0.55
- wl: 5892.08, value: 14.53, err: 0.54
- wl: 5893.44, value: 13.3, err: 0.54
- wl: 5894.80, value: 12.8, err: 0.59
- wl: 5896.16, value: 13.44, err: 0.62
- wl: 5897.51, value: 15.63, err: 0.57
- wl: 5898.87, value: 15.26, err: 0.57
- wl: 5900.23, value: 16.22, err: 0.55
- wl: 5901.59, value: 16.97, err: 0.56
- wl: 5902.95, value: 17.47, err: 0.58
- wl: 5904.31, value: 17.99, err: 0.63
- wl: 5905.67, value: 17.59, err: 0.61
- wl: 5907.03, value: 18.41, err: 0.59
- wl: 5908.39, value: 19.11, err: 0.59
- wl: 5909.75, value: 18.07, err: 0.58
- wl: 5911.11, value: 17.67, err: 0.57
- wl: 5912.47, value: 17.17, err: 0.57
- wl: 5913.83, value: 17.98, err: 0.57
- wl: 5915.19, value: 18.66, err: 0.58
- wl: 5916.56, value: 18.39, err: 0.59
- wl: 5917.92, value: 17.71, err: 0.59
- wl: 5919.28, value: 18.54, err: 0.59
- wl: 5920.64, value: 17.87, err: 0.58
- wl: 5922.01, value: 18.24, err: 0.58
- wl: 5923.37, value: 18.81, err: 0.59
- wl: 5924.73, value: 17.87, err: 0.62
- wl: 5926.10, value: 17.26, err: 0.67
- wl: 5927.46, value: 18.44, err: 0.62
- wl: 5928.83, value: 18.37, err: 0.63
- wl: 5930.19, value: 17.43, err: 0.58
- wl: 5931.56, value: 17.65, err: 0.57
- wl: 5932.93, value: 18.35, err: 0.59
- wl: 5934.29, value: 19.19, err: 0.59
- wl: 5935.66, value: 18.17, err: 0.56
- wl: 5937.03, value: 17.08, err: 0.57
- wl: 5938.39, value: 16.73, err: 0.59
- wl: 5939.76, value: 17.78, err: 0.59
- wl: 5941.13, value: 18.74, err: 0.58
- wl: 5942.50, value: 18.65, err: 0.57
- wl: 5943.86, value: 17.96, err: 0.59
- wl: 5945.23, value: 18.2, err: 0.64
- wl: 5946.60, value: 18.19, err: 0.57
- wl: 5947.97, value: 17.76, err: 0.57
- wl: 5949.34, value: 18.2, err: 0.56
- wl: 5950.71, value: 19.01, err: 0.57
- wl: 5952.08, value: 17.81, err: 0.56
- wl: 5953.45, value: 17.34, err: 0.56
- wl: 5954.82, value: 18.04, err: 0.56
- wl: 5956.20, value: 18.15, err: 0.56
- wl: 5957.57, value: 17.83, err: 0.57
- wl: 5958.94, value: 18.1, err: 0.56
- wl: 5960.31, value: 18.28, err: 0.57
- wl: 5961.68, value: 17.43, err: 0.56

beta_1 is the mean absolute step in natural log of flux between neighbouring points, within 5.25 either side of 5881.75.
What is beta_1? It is 0.038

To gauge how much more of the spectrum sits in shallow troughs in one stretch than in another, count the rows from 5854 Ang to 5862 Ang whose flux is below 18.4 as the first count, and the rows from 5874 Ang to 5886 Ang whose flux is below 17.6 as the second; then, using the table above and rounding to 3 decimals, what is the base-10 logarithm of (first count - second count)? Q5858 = 0.000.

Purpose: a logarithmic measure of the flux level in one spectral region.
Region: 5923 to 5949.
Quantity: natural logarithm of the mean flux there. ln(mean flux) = 2.89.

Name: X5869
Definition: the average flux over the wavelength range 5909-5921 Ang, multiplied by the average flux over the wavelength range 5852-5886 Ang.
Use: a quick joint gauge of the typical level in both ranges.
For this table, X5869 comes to 324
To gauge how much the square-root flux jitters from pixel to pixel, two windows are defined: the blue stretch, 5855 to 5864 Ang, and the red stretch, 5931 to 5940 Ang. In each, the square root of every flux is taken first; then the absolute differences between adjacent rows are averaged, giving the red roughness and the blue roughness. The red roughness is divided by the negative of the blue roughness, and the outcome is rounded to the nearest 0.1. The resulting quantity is -1.8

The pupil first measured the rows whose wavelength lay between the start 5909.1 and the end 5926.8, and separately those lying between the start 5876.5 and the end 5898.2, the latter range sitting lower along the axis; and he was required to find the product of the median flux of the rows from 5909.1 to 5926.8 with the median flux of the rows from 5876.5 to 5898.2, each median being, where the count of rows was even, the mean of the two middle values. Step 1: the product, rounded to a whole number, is 280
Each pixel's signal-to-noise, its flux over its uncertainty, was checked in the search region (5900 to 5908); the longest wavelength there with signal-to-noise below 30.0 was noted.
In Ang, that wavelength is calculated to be 5905.67 Ang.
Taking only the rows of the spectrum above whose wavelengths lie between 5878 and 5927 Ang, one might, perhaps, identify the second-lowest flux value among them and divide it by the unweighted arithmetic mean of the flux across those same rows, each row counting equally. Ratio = 0.791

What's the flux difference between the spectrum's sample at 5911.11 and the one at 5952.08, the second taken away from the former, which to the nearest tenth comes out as -0.1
